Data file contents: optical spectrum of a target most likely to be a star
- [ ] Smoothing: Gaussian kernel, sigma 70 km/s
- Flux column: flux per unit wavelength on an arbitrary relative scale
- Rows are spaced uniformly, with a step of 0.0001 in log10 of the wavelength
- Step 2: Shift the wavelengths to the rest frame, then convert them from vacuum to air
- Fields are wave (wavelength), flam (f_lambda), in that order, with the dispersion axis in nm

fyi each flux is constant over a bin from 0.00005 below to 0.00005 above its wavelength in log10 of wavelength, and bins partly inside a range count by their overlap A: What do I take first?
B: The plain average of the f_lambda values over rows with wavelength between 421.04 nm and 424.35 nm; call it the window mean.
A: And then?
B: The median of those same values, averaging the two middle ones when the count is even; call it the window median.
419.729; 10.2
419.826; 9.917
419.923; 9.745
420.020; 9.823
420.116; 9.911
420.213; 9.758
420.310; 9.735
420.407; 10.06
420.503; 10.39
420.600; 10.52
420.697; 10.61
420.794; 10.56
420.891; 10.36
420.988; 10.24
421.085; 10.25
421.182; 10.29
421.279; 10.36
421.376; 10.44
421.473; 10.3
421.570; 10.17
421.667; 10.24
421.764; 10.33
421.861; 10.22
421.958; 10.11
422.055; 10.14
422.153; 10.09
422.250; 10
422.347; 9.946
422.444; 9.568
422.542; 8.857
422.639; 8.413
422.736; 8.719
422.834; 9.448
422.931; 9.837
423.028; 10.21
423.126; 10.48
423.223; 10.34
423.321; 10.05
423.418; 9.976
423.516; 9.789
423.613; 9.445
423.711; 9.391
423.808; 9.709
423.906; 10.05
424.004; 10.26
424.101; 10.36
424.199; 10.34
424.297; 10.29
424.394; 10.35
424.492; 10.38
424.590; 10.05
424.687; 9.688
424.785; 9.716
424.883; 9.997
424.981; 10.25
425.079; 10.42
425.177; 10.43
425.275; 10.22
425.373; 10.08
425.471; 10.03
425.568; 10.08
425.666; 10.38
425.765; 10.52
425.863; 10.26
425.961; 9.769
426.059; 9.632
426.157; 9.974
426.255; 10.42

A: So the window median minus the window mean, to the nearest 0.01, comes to 0.17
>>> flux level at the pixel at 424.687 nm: 9.688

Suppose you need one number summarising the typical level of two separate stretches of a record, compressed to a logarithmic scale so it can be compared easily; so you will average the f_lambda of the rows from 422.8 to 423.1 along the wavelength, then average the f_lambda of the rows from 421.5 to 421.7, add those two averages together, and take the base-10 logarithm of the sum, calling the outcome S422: 1.30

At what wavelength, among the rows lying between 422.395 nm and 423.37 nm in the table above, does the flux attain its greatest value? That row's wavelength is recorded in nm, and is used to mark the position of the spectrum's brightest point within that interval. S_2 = 423.126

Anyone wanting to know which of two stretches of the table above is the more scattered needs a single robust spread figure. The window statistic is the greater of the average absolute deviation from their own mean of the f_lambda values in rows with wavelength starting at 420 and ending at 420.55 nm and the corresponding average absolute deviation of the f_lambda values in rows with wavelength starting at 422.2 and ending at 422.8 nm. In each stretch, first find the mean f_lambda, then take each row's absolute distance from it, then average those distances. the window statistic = 0.6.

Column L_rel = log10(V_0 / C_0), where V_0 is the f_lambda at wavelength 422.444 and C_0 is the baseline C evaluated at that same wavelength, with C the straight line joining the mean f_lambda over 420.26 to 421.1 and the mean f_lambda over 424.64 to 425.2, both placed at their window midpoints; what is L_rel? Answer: -0.028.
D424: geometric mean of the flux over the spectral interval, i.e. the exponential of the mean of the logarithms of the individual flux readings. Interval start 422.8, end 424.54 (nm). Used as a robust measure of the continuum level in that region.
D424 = 10.0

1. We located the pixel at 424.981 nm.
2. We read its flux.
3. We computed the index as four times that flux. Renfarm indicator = 41.0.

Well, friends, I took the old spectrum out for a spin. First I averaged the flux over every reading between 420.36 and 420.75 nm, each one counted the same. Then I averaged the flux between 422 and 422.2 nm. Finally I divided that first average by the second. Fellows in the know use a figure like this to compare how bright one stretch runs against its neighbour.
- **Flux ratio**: 1.03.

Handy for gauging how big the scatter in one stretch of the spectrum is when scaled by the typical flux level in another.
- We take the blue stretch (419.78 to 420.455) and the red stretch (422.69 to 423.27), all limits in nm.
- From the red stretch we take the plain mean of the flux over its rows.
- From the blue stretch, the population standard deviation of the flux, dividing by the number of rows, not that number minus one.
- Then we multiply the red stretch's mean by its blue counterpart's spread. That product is 1.1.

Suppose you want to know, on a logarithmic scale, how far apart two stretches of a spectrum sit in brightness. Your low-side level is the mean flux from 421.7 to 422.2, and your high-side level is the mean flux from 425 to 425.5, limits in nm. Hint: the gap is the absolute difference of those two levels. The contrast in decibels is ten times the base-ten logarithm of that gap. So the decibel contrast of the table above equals -12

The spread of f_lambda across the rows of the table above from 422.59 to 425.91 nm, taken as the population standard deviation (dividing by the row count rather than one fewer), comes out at 0.5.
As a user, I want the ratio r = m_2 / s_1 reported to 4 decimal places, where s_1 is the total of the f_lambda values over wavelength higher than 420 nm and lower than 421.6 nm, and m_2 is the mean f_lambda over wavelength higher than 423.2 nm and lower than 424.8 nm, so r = 0.0576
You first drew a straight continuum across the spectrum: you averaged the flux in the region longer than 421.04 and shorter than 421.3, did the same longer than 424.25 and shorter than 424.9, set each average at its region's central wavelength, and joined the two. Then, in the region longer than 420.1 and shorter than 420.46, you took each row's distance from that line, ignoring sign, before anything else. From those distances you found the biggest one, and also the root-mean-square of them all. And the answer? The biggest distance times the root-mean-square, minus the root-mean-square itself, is -0.19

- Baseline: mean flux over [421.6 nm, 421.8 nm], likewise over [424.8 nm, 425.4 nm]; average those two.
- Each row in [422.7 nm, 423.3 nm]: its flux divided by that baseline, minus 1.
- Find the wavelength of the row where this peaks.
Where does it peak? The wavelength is 423.126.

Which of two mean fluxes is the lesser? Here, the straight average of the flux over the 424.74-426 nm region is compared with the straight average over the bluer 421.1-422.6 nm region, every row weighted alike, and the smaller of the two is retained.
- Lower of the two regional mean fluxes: 10.1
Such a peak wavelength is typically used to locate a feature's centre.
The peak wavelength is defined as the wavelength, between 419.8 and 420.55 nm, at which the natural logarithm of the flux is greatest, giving 420.503 nm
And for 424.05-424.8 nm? 424.492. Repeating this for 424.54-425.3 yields 425.177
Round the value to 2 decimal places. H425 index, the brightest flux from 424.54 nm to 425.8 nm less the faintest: 0.83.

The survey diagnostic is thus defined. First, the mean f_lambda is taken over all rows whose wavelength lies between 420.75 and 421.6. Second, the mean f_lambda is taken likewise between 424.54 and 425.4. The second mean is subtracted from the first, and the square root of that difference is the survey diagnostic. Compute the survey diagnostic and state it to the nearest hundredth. 0.49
